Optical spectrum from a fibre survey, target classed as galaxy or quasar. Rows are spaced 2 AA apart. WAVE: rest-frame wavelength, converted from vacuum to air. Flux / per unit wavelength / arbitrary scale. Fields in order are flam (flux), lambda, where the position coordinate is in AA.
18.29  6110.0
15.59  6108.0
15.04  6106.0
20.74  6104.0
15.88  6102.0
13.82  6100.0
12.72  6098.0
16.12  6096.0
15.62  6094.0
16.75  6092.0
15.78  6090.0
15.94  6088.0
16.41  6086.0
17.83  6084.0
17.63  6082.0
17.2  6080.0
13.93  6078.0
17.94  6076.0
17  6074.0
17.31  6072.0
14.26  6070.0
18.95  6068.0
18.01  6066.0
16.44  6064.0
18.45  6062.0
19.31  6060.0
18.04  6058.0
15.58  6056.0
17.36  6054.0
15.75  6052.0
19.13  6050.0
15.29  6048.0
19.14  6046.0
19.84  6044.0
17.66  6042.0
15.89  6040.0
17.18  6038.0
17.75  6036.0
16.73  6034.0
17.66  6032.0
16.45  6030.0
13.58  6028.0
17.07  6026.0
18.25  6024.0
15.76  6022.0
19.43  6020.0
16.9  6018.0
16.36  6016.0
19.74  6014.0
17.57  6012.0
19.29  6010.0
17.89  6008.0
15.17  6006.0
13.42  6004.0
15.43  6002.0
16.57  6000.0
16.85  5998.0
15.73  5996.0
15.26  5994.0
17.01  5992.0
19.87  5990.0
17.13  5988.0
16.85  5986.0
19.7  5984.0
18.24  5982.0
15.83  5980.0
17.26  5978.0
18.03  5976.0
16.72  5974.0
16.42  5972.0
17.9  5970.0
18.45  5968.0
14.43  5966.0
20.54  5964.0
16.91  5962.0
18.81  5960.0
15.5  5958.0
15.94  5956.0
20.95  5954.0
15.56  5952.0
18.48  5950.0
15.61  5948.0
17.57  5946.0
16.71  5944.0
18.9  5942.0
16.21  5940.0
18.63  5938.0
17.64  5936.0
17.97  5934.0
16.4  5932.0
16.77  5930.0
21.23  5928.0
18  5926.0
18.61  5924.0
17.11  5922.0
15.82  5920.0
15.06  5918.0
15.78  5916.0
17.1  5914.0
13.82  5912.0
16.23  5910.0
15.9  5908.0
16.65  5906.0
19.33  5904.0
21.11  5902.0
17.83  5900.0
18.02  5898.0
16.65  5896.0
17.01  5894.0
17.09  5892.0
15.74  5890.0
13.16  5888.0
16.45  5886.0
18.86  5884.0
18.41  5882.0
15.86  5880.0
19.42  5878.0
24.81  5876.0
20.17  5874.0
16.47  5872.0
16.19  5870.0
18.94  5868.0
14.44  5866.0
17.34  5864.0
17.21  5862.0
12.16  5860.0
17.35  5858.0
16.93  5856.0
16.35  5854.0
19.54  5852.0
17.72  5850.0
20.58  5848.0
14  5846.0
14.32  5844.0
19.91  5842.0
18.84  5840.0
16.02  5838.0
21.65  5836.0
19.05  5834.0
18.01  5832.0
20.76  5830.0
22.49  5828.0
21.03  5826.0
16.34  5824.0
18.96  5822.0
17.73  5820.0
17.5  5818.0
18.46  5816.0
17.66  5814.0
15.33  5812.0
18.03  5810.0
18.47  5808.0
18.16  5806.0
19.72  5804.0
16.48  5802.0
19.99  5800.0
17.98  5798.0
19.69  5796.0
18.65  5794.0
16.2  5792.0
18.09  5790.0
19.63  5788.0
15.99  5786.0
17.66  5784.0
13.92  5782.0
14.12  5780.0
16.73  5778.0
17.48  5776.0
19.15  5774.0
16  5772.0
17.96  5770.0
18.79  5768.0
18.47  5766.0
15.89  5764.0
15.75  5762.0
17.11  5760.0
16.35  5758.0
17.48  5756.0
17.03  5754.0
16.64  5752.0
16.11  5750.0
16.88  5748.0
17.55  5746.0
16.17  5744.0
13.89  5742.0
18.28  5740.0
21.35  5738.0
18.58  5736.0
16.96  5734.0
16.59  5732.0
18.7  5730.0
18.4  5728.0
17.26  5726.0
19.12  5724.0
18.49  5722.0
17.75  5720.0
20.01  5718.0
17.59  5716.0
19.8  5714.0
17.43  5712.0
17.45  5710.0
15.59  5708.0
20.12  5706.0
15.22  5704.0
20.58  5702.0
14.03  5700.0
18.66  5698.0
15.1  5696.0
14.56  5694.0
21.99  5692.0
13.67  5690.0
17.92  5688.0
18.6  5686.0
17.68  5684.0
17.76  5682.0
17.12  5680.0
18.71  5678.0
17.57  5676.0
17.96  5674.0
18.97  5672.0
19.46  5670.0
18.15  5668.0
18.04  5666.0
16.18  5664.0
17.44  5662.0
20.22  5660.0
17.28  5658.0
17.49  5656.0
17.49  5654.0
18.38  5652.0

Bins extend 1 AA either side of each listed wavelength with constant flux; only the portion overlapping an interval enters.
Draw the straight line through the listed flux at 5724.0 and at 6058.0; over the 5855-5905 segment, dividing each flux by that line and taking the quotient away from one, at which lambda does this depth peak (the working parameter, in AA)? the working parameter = 5860.0 AA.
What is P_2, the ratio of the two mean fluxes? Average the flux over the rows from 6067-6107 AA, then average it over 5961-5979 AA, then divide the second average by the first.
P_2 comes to 1.07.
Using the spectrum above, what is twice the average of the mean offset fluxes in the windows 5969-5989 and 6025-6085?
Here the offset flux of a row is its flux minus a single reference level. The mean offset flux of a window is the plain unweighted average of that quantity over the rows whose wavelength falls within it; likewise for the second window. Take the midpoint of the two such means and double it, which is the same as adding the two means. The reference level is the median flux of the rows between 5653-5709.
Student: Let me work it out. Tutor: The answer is -0.89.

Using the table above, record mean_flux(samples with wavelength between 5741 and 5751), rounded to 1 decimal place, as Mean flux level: 16.1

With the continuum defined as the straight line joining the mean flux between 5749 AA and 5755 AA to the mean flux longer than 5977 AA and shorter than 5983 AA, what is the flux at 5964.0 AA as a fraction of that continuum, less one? 0.20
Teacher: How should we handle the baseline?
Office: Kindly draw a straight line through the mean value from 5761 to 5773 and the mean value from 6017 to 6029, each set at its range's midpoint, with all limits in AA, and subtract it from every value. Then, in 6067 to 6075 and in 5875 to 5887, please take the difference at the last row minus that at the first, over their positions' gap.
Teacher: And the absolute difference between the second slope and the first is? 0.5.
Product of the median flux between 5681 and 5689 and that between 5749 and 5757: 300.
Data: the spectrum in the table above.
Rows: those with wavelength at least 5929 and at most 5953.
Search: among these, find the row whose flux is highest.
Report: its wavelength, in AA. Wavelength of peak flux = 5942.0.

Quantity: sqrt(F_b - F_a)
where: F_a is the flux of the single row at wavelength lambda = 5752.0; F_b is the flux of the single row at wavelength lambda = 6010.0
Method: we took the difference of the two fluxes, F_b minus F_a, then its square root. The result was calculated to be 1.6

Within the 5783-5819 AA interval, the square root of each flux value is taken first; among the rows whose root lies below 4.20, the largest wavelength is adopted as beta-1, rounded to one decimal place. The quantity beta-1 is 5818.0 AA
